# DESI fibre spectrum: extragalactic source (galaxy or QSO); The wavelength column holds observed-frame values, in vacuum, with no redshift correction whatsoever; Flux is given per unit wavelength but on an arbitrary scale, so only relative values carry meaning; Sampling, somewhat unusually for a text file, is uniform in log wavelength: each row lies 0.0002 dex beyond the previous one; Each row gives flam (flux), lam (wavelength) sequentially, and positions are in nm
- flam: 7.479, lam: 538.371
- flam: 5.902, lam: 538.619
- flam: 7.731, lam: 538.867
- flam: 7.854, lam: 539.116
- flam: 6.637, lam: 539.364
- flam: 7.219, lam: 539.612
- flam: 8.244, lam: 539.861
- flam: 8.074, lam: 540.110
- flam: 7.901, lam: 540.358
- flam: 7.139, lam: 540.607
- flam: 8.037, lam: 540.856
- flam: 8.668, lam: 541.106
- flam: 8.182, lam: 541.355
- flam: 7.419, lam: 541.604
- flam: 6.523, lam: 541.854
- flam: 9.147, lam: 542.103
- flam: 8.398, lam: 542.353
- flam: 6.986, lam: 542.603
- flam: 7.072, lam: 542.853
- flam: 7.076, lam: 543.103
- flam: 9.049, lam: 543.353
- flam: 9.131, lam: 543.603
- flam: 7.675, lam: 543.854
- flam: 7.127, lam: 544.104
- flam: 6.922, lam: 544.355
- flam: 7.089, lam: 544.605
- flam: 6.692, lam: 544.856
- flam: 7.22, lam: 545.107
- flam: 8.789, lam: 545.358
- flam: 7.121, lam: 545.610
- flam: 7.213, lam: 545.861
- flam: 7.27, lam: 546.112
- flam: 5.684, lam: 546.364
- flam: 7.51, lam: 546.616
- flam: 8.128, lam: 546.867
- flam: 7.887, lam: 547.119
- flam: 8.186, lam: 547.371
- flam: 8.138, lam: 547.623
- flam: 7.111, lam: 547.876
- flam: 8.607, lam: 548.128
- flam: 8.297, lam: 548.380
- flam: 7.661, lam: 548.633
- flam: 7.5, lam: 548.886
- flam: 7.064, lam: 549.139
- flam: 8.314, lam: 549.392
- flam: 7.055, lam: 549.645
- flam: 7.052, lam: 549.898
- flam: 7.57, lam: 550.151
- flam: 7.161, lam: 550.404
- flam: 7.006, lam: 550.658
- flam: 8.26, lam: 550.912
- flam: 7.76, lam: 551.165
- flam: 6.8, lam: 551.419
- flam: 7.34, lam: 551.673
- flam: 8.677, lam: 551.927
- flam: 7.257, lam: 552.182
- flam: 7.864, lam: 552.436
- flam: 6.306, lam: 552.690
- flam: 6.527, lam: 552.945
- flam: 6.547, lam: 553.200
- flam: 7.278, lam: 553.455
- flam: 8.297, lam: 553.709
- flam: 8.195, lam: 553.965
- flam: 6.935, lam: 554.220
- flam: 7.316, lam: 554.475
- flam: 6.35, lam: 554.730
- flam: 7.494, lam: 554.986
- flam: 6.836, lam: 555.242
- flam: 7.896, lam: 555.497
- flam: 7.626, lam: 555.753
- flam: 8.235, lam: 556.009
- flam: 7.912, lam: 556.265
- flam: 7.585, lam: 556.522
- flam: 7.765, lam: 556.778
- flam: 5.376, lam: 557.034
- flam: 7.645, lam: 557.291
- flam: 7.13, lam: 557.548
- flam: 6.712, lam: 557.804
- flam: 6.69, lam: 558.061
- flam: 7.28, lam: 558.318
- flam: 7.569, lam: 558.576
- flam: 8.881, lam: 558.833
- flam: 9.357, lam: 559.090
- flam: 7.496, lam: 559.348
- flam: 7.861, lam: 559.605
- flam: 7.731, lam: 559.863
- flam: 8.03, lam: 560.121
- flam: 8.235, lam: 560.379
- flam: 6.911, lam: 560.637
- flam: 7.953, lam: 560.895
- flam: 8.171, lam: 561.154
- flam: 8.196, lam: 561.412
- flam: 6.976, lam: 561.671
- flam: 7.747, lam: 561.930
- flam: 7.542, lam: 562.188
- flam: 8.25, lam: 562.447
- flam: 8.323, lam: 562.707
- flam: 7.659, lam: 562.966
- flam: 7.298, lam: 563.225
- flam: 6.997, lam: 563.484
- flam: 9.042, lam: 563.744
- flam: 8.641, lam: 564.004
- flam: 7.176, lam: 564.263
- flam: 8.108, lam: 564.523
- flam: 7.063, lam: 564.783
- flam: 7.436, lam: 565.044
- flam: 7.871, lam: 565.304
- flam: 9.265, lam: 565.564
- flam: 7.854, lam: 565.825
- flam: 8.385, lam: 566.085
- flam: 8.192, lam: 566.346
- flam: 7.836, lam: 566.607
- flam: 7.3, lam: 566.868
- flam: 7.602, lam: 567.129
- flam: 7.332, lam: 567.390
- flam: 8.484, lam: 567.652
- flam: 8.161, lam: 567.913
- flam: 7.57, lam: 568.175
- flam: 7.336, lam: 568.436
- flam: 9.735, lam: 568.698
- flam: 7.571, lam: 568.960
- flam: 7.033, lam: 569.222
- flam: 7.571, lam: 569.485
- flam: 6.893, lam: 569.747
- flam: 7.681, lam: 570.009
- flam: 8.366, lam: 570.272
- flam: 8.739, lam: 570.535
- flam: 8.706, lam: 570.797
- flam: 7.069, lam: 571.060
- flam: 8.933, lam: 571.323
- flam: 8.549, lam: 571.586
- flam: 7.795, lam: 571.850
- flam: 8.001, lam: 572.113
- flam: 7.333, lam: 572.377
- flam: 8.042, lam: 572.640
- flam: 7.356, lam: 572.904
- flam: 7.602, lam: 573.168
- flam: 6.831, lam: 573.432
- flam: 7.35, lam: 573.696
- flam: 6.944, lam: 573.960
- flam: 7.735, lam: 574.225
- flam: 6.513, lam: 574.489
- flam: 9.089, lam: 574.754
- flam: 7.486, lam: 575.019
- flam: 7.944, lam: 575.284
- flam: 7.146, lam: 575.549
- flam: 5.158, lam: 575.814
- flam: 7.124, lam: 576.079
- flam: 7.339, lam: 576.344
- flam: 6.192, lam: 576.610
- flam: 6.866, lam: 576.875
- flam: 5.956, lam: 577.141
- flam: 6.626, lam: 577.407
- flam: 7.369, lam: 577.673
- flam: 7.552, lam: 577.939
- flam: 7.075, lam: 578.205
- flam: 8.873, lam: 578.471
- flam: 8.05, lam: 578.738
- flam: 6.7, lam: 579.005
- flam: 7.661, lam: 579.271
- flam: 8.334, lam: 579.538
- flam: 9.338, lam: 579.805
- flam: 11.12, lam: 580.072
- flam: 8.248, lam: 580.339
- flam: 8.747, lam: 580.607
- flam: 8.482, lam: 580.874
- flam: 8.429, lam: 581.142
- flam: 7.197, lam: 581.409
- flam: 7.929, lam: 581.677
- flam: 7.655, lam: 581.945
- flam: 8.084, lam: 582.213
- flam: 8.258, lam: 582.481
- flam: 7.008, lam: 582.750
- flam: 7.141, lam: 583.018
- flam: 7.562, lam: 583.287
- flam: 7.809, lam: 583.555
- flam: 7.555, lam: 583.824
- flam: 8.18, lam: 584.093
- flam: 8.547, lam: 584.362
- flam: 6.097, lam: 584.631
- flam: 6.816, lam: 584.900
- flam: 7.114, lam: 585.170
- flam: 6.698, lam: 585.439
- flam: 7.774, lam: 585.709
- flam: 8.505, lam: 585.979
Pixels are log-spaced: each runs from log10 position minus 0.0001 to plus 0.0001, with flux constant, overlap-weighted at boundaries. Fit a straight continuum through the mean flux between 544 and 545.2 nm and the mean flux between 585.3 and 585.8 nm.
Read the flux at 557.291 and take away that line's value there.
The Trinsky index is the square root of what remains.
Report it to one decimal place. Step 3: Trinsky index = 0.8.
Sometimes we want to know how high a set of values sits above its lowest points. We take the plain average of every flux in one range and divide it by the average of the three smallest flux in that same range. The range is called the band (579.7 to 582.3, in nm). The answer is 1.12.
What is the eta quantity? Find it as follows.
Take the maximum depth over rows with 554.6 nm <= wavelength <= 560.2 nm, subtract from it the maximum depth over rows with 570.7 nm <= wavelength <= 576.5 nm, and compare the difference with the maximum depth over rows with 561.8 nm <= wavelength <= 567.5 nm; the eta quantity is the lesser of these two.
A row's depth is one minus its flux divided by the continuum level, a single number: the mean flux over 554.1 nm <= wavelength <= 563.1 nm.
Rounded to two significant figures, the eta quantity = -0.029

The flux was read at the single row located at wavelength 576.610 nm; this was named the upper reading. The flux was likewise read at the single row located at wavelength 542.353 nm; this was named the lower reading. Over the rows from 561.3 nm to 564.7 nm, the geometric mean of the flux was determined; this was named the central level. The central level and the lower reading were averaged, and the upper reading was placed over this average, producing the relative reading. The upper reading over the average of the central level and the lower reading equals 0.76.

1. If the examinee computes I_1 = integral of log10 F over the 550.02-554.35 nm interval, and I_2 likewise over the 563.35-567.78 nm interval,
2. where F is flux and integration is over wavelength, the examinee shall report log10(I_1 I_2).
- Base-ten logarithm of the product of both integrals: 1.17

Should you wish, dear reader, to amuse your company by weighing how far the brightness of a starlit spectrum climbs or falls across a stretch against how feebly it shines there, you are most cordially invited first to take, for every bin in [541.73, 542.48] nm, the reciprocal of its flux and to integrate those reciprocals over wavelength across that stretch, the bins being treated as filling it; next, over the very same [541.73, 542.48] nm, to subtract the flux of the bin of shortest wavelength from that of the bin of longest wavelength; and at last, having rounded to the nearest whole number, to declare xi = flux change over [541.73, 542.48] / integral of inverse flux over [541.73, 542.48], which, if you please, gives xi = 20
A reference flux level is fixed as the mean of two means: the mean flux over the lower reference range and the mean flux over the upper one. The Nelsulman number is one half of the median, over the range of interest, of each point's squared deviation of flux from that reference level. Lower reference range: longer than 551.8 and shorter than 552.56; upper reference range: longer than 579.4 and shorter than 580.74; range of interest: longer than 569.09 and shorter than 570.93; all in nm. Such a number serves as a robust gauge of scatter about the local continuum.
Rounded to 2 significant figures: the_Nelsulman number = 0.37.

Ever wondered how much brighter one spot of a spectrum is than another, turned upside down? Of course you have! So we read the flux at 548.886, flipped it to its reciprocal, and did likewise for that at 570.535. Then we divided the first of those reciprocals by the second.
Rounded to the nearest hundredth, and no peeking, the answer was 1.17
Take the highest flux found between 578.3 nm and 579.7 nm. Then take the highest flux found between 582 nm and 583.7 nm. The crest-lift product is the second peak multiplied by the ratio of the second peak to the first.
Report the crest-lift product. 7.7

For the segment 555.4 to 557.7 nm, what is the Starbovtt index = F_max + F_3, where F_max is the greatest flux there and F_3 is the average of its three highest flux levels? 16.2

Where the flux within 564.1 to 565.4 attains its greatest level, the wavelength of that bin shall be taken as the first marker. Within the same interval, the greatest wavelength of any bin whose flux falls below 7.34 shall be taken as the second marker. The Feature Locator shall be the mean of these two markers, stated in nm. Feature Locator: 564.65 nm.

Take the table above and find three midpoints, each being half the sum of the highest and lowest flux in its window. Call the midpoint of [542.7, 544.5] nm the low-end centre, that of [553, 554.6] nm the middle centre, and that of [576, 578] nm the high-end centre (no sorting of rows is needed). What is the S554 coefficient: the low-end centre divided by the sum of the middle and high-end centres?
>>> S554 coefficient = 0.57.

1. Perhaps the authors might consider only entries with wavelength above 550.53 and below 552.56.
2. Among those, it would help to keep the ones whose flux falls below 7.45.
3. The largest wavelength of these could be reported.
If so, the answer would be 552.182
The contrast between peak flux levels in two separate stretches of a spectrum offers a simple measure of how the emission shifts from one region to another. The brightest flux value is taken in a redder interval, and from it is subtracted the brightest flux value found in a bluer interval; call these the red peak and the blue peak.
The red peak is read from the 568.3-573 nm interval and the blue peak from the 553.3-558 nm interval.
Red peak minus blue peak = 1.4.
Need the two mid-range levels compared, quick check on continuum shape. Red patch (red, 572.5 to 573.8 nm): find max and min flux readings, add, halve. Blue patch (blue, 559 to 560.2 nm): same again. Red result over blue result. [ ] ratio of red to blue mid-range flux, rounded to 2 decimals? 0.88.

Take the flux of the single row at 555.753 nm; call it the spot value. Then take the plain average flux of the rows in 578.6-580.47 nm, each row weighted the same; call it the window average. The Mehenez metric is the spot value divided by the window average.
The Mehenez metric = 0.90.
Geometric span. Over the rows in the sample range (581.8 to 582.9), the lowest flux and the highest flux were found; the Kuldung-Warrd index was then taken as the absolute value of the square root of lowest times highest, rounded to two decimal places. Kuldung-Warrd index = 7.61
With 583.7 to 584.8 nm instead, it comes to 7.22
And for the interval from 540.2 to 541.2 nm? 7.87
